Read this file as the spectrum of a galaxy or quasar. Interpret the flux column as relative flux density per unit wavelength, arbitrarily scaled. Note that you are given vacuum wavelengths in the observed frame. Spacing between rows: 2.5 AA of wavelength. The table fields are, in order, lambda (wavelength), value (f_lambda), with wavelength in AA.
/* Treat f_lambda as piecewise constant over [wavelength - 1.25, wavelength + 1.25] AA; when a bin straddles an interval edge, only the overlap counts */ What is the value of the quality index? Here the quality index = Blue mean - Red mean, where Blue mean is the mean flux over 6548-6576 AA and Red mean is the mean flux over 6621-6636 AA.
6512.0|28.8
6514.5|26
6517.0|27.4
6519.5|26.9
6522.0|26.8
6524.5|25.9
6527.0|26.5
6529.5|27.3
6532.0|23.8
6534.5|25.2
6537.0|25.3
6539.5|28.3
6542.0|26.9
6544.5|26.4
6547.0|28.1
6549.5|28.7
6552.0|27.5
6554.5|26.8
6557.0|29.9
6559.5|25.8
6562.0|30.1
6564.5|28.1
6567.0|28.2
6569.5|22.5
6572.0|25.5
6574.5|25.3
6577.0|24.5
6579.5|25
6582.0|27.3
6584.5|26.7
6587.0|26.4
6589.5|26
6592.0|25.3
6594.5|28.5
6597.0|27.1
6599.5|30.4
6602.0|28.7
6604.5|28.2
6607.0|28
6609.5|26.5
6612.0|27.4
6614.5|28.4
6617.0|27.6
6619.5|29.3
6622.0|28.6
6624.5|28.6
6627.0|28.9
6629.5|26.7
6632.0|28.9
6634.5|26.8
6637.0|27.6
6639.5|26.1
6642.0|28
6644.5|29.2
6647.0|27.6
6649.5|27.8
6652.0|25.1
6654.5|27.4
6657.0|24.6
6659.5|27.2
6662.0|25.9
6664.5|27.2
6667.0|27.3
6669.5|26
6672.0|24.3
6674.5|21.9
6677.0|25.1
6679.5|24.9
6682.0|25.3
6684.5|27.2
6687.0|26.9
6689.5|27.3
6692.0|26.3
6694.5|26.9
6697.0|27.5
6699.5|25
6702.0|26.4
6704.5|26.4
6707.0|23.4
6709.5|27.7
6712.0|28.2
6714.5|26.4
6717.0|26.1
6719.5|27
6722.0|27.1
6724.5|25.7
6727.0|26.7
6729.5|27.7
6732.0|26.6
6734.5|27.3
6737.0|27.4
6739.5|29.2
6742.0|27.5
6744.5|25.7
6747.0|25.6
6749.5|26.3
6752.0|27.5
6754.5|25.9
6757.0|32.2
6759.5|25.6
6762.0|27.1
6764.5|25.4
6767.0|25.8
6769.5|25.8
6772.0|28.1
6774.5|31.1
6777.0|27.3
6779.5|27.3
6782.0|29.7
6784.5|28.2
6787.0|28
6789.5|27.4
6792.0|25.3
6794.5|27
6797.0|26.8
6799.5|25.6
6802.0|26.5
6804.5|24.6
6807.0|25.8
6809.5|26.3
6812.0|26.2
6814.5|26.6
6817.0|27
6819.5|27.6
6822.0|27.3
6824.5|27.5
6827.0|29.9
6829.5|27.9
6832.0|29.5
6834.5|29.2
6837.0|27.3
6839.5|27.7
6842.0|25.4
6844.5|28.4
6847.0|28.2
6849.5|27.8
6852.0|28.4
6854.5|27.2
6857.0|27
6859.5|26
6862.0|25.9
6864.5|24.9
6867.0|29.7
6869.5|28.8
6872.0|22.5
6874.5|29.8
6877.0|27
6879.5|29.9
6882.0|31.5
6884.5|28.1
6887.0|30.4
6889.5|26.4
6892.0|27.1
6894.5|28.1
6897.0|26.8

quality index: -1.0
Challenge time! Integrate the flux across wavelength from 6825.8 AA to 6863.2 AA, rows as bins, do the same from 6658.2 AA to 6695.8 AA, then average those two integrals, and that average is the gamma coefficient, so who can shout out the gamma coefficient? 1007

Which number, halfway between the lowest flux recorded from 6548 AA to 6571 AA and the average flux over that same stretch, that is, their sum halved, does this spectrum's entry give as 25.0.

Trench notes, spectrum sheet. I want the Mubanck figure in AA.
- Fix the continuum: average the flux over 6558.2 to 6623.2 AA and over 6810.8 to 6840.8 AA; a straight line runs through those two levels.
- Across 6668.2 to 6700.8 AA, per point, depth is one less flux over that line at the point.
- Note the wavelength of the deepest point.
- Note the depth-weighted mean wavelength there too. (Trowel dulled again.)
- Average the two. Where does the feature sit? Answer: 6677.3 AA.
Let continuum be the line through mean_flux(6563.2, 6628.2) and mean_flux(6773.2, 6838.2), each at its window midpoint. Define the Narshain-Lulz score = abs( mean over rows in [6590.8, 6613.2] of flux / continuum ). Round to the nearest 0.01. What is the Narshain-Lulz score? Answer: 1.02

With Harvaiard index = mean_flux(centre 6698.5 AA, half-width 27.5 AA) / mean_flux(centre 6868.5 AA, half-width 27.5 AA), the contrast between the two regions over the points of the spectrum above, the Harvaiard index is 0.94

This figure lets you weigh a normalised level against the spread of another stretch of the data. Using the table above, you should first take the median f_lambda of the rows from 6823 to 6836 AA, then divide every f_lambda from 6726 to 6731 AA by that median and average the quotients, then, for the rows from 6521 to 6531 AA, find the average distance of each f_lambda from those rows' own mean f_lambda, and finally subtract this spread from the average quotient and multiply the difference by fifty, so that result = 25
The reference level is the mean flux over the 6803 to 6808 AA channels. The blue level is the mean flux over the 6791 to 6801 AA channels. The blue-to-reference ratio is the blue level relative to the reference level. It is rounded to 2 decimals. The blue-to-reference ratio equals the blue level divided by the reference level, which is 1.04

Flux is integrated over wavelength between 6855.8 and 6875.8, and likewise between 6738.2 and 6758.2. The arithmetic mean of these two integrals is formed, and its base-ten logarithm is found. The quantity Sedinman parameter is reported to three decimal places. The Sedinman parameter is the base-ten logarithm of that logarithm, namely 0.437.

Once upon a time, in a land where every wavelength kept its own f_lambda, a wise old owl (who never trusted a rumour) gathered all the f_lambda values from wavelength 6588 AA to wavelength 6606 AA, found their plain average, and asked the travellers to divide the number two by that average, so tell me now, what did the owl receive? 0.0721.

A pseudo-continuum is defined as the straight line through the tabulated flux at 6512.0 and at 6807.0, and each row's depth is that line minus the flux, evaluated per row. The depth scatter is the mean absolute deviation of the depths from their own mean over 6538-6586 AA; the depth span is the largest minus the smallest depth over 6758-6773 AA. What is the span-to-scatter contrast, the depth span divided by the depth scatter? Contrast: 1.96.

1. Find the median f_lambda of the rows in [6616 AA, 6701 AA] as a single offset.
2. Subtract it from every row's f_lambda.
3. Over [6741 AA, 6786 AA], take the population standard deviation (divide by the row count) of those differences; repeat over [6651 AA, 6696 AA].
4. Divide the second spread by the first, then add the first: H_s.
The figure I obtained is 2.65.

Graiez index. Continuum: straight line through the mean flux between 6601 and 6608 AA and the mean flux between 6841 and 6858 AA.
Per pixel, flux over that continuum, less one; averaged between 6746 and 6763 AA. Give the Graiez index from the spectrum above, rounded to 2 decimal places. -0.02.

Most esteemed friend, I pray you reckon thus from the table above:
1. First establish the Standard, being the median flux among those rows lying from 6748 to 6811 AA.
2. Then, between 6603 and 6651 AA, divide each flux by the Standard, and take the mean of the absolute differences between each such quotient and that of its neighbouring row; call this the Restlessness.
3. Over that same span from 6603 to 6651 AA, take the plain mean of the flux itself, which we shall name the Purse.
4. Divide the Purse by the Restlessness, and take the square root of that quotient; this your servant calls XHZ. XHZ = 25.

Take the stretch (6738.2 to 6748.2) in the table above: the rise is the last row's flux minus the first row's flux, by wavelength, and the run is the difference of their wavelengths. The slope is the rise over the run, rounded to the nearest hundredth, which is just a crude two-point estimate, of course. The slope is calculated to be -0.48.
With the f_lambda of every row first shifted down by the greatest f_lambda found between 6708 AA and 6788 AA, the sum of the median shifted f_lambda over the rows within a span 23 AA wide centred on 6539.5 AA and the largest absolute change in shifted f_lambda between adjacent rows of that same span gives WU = -1.8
